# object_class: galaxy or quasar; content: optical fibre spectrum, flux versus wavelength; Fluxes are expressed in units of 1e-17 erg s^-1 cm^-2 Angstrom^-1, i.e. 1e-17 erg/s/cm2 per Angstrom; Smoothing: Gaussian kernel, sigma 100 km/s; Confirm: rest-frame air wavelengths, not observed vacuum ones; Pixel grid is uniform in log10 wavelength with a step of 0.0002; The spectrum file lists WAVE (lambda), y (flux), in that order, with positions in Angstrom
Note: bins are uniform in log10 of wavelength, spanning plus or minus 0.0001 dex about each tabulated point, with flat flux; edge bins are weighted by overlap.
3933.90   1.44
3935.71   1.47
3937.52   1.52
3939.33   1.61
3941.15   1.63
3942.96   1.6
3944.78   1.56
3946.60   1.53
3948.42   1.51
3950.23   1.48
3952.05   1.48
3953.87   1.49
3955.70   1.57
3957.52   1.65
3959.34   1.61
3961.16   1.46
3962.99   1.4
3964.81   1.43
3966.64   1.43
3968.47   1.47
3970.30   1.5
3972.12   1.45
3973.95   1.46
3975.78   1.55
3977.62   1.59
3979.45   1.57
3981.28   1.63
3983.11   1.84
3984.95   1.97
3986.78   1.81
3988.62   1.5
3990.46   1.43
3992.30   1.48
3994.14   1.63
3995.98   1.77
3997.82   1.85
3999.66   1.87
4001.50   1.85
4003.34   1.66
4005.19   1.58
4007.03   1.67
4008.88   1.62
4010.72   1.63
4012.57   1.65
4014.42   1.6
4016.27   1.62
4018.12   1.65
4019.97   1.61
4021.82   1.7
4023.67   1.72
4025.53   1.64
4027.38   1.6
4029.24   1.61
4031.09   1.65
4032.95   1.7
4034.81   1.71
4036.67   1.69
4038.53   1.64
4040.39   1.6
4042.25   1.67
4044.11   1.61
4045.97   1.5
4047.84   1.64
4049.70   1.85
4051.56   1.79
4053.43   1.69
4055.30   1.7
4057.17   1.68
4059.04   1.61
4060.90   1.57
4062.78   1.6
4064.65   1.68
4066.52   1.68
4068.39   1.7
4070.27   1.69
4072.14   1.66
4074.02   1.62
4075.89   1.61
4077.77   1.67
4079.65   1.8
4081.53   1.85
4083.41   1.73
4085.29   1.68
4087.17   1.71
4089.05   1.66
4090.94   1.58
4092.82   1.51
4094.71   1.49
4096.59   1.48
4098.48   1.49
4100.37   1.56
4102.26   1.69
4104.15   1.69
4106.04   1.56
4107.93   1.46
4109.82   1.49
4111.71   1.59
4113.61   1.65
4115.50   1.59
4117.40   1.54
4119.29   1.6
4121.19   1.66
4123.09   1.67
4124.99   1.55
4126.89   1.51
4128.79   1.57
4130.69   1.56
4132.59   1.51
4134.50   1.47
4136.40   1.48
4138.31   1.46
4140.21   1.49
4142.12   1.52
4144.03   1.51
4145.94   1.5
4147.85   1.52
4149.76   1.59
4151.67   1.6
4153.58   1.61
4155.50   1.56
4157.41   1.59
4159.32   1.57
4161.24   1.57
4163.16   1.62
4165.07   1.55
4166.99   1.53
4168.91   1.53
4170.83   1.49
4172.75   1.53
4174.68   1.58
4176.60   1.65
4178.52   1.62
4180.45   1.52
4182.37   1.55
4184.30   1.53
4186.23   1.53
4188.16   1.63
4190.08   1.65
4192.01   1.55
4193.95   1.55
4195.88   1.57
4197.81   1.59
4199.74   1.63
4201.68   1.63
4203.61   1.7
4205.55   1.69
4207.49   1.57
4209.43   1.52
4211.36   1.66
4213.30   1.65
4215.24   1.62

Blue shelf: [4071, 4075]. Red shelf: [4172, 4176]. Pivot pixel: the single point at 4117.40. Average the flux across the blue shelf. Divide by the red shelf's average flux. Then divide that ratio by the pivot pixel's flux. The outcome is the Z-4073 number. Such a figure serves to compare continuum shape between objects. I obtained 0.68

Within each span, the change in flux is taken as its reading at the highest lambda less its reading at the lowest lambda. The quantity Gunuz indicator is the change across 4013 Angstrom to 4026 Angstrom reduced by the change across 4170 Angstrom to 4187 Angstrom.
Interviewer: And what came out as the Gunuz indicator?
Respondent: 0.00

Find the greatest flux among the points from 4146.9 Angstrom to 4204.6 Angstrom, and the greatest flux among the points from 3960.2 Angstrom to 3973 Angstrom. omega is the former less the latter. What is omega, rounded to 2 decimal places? 0.20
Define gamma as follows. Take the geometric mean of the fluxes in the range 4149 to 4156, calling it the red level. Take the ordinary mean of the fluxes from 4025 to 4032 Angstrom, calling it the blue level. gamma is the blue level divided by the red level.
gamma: 1.02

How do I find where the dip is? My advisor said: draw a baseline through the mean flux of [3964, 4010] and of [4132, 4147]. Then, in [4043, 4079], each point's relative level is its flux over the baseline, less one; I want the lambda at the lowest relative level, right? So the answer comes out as 4045.97 Angstrom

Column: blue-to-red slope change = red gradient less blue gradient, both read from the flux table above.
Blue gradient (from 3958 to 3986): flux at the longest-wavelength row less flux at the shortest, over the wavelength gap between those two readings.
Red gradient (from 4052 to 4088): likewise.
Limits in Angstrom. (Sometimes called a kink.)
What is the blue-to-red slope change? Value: -0.013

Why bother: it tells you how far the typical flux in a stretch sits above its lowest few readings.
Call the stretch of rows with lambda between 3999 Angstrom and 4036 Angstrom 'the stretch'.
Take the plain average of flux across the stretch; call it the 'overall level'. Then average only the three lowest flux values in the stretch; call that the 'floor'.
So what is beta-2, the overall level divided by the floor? 1.05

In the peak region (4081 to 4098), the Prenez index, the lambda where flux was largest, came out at 4081.53 Angstrom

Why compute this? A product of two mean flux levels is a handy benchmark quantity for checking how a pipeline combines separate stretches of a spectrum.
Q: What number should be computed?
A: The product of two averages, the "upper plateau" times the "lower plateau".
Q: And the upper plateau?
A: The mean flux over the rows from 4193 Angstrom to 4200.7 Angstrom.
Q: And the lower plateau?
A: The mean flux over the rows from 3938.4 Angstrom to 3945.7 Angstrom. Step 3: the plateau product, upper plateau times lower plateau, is 2.54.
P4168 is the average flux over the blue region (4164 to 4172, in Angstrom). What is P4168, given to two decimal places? 1.53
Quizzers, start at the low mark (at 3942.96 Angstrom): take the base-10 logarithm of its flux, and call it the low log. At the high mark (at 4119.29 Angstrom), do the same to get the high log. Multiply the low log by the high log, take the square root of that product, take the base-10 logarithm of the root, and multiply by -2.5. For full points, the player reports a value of 1.73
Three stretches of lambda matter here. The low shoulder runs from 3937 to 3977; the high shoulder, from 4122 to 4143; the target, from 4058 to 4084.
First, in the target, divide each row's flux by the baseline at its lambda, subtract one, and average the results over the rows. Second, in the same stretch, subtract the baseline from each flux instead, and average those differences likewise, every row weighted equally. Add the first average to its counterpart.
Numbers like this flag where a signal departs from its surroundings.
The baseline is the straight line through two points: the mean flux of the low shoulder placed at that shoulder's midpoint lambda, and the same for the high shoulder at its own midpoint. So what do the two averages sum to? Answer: 0.25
